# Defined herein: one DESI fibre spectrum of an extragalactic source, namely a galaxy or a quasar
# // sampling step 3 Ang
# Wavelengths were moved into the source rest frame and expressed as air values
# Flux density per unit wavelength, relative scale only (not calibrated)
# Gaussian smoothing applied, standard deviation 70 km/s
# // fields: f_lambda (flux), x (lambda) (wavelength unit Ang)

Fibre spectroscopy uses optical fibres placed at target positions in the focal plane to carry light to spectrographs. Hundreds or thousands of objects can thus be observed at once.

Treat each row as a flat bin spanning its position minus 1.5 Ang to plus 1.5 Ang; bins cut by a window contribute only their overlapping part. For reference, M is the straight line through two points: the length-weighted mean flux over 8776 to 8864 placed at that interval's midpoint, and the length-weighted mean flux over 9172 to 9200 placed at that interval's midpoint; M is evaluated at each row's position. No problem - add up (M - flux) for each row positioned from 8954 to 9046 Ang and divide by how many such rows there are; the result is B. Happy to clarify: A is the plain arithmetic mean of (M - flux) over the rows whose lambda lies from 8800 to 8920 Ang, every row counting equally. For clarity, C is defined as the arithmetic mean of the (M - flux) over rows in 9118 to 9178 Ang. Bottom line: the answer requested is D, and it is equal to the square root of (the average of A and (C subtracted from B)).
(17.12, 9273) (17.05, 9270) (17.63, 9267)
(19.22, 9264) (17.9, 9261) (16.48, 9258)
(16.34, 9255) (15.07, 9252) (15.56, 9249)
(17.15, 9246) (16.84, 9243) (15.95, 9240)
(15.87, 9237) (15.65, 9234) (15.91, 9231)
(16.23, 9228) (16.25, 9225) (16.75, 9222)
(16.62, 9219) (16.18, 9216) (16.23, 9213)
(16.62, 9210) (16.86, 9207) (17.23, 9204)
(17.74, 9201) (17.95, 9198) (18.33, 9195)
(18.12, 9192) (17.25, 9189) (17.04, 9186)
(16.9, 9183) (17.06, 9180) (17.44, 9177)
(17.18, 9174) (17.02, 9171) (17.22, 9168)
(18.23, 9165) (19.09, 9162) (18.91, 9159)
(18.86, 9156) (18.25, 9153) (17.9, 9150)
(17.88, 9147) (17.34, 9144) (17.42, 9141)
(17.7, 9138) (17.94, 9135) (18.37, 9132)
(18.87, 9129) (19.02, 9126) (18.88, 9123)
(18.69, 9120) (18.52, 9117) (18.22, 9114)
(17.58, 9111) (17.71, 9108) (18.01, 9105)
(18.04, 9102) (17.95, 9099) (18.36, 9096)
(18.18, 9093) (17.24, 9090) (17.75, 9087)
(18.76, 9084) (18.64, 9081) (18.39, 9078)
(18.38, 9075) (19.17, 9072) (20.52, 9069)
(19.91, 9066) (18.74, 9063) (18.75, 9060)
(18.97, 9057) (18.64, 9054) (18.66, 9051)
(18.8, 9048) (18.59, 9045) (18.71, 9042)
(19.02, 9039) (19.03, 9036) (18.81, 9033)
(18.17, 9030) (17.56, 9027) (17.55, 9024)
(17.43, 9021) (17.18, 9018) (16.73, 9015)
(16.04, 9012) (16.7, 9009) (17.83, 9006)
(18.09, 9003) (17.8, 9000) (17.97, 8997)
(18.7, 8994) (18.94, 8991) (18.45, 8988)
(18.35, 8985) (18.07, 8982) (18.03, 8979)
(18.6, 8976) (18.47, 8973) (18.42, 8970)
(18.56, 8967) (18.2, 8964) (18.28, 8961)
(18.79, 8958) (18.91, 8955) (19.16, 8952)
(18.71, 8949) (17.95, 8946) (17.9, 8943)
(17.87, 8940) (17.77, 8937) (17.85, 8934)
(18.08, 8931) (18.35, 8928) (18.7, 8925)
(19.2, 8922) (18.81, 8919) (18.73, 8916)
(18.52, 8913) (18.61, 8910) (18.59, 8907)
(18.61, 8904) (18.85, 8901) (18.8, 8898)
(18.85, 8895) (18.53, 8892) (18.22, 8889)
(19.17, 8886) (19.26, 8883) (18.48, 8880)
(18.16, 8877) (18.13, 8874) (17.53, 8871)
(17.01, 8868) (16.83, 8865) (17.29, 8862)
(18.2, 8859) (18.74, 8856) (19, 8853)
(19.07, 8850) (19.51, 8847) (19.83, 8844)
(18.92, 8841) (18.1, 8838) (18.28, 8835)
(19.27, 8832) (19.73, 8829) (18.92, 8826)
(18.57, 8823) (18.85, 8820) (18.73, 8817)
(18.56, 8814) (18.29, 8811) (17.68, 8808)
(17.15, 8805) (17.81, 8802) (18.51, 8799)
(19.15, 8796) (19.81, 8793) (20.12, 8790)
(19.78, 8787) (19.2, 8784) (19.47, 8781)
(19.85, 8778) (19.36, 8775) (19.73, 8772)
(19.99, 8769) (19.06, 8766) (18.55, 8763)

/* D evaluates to 0.60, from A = 0.2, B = 0.0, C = -0.5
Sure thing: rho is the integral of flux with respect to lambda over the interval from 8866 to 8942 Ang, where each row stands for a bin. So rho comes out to 1399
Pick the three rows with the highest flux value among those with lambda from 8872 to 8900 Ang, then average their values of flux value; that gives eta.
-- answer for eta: 19.1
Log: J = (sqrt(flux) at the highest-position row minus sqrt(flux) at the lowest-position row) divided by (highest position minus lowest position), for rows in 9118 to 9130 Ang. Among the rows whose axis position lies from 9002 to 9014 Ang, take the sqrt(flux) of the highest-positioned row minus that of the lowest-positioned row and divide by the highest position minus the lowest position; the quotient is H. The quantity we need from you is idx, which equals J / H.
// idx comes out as -0.1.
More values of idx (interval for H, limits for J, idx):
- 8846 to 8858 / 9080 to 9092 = 1.9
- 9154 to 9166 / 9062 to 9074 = -0.7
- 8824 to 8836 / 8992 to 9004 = 1.0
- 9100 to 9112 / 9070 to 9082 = 1.1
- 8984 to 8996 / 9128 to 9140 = -3.4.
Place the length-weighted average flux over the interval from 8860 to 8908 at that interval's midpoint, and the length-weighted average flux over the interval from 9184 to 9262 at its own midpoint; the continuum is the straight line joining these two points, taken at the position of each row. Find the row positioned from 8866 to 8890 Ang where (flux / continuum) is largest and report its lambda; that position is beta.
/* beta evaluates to 8883 Ang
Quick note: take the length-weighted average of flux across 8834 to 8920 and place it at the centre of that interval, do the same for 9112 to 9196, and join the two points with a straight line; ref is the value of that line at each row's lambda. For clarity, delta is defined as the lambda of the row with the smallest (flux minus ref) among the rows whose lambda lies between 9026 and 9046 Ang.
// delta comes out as 9027 Ang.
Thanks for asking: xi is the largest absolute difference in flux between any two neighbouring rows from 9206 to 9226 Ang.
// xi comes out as 0.5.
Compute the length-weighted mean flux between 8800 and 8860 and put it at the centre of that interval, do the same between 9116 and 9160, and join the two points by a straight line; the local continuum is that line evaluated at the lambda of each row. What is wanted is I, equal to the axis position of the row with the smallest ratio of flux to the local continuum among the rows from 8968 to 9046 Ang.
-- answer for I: 9012 Ang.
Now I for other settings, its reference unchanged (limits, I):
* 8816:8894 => 8865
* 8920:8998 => 8937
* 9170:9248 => 9234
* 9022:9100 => 9090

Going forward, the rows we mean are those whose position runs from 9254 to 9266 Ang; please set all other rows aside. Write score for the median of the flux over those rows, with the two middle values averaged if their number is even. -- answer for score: 17.2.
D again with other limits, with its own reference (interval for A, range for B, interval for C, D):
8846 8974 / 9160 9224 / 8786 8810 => 0.17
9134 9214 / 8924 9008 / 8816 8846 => 0.01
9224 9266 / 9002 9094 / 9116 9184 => 0.68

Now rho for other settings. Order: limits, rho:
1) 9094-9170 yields 1382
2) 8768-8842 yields 1402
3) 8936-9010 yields 1352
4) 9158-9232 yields 1274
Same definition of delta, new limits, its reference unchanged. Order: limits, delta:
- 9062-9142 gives 9090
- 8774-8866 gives 8865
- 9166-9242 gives 9234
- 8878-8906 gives 8889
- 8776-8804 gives 8802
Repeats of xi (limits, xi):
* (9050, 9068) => 1.2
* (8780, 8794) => 0.6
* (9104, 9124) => 0.6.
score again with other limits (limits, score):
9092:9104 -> 18.1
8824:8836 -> 19.1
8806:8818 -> 18.4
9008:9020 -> 16.7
